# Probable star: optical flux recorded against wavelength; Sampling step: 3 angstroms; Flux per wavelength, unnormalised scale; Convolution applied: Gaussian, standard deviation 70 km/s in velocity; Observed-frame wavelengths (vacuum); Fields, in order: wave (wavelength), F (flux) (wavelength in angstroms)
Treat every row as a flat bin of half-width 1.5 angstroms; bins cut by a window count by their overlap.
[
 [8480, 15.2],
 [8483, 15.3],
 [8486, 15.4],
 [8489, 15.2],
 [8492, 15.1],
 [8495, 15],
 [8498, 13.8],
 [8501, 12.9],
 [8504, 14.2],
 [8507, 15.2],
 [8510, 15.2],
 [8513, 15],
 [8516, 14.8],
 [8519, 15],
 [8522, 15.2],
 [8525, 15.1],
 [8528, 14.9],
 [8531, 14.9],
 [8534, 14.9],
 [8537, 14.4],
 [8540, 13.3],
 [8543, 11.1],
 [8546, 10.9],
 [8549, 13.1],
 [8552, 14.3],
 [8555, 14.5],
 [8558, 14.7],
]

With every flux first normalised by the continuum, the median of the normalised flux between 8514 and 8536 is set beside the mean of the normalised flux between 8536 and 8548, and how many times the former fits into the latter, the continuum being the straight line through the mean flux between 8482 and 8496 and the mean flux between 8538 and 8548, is 0.89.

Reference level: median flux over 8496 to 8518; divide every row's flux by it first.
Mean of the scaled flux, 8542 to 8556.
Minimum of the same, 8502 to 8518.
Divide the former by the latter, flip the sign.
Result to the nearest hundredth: -0.90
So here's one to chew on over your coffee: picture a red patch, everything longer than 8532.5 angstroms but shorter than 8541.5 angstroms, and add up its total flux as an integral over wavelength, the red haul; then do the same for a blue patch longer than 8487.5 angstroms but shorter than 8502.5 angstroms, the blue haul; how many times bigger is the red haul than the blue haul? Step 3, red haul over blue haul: 0.59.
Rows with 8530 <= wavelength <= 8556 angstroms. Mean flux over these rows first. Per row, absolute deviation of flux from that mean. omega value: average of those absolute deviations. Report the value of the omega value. 1.2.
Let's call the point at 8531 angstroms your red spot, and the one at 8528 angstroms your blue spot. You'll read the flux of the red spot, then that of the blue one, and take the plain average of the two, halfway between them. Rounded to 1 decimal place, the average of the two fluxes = 14.9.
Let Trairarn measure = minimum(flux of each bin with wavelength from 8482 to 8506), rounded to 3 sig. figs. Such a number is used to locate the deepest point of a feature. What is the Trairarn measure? 12.9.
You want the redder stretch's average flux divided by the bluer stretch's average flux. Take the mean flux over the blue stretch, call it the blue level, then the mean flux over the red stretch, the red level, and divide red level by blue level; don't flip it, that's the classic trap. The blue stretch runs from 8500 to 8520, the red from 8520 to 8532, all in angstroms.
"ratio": 1.03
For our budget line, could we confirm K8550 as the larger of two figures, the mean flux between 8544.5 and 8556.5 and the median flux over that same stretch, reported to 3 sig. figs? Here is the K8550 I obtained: 13.7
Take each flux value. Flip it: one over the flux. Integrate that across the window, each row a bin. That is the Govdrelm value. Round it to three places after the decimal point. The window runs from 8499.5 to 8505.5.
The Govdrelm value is 0.444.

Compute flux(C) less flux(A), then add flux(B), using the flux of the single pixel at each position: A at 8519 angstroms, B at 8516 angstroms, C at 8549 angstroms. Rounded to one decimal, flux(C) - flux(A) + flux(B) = 12.9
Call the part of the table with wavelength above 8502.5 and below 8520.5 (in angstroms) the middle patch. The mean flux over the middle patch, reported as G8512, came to 14.9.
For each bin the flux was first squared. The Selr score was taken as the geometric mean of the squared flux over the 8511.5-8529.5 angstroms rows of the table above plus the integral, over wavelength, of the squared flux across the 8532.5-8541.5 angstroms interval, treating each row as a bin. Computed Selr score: 2044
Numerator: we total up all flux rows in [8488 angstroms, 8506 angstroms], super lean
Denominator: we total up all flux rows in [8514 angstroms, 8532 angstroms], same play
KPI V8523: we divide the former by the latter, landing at 0.96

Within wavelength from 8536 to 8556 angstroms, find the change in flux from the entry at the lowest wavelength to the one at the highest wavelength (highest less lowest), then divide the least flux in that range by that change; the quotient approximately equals 109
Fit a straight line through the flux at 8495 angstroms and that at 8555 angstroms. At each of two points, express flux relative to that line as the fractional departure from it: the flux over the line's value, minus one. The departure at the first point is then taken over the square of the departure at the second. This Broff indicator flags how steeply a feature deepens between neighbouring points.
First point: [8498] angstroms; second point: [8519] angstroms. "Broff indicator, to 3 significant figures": -430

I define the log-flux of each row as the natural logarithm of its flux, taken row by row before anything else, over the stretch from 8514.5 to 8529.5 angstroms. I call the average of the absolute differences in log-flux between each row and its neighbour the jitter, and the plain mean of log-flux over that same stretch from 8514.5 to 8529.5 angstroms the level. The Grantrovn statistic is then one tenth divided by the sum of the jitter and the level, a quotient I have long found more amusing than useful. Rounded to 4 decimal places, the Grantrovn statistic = 0.0368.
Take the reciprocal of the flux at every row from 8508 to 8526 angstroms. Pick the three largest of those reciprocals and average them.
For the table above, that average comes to 0.067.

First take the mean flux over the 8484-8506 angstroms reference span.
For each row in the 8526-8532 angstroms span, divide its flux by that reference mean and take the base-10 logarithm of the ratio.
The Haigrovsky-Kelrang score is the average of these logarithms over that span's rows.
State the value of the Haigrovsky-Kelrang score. 0.011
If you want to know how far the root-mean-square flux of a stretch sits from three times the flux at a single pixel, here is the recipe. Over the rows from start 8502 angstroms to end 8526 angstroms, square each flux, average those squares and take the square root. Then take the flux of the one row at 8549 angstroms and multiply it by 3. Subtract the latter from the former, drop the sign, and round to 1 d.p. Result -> 24.3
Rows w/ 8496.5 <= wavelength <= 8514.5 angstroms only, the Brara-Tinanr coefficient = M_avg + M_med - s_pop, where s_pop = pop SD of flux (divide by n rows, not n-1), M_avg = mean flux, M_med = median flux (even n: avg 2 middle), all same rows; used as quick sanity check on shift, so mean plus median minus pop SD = 28.1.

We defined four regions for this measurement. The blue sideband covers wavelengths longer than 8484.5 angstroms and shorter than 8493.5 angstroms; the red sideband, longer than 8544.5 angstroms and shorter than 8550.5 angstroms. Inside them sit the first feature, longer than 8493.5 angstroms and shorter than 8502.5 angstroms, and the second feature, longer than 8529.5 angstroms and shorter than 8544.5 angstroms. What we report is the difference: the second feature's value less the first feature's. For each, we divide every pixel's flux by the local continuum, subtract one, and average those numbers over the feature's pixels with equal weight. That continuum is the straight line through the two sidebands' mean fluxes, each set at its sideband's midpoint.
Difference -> 0.15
